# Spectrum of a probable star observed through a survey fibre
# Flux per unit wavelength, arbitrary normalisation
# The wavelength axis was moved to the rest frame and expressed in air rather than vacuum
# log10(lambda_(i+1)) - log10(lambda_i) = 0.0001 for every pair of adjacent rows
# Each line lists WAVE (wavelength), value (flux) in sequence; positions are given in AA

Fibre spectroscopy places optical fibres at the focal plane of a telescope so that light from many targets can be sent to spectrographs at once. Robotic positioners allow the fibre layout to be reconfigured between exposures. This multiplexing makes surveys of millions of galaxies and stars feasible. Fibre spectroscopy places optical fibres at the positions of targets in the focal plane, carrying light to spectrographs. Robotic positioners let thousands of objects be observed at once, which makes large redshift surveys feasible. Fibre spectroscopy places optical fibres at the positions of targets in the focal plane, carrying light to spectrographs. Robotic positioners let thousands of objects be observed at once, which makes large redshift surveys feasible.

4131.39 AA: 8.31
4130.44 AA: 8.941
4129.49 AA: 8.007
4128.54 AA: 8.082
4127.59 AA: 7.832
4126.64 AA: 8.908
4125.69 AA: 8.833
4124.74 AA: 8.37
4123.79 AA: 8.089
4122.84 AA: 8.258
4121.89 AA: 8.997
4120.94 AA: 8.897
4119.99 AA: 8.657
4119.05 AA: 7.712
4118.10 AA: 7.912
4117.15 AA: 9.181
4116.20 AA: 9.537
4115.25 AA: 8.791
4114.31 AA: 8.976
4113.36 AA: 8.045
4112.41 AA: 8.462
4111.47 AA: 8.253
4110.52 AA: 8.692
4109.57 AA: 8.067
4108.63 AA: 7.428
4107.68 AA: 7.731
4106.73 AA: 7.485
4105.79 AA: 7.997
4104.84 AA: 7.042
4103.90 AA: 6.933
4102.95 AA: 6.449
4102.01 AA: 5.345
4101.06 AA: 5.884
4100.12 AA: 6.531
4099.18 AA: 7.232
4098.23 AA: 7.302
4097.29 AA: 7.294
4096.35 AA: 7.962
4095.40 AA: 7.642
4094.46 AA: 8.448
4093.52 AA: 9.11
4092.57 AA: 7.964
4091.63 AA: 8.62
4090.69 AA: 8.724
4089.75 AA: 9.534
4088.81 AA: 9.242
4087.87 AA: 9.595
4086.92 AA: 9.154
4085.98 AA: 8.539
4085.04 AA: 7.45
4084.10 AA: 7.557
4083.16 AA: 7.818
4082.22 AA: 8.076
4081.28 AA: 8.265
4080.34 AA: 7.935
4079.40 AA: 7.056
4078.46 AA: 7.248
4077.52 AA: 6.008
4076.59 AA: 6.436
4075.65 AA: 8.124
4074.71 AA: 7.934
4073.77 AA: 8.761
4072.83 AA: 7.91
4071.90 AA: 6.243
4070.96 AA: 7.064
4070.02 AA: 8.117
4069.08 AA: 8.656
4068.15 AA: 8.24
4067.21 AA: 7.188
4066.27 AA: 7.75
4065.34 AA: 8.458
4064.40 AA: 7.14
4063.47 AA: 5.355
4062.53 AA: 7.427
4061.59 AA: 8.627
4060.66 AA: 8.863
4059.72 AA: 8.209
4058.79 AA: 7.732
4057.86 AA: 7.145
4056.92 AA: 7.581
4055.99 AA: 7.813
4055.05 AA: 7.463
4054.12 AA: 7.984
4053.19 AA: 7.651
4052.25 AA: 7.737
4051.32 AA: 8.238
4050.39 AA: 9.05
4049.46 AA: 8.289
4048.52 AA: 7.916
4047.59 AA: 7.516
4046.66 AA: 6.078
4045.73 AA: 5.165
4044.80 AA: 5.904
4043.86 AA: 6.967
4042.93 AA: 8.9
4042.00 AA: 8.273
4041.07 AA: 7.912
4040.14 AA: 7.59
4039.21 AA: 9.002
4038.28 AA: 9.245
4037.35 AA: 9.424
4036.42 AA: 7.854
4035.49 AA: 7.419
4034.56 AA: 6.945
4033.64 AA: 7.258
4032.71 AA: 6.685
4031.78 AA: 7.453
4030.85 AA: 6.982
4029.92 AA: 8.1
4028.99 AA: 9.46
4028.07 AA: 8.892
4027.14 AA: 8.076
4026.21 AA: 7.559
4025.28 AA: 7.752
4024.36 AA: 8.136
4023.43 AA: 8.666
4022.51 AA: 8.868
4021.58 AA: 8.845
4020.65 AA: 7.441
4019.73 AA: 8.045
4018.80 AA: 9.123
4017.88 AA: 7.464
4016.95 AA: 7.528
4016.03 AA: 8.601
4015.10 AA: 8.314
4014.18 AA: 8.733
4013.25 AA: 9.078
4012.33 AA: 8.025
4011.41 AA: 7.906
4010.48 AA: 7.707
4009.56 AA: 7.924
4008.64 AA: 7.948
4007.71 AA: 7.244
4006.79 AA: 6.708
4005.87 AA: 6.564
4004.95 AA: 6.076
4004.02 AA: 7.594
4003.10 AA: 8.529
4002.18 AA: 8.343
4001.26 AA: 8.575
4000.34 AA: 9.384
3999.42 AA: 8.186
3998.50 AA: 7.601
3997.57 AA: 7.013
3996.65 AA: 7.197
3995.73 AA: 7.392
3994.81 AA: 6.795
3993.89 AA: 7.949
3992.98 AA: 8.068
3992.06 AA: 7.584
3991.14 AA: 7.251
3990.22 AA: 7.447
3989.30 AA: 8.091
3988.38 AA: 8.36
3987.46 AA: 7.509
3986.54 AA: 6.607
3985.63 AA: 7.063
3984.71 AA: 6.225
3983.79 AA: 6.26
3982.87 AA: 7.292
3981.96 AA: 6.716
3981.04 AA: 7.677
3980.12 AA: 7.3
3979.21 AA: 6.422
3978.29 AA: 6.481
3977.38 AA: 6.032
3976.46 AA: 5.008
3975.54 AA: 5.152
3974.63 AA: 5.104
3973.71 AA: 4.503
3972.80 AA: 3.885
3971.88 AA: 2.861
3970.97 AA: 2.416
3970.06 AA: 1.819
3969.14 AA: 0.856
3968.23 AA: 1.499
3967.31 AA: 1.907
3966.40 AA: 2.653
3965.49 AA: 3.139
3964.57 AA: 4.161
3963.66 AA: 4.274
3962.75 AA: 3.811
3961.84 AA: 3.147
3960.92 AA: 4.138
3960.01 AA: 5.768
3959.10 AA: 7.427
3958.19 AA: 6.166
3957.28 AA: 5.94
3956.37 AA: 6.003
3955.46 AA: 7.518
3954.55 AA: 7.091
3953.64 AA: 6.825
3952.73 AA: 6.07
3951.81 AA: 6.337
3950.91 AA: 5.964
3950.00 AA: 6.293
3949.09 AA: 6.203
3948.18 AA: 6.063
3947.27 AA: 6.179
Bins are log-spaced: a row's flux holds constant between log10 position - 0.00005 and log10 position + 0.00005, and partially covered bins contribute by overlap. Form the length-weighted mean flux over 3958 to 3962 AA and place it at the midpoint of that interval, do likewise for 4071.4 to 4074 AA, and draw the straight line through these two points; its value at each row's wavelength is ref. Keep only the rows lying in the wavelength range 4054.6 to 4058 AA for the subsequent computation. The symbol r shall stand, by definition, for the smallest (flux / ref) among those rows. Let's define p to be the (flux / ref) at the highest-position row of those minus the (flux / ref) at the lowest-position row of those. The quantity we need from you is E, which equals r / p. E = -19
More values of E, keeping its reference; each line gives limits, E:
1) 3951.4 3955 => 9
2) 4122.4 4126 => 16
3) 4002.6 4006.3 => -3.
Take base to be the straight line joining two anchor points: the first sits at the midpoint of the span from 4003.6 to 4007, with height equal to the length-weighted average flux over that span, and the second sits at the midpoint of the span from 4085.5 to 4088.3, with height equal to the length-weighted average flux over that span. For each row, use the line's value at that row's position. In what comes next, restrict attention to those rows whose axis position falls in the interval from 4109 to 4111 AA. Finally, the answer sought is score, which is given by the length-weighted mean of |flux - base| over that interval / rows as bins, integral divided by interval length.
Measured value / 1.39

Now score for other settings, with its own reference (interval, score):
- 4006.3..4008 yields 0.23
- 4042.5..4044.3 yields 0.98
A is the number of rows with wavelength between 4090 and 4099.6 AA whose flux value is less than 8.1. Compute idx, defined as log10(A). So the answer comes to 0.78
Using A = 6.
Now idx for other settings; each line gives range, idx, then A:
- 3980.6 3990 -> 0.95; 9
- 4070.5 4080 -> 0.90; 8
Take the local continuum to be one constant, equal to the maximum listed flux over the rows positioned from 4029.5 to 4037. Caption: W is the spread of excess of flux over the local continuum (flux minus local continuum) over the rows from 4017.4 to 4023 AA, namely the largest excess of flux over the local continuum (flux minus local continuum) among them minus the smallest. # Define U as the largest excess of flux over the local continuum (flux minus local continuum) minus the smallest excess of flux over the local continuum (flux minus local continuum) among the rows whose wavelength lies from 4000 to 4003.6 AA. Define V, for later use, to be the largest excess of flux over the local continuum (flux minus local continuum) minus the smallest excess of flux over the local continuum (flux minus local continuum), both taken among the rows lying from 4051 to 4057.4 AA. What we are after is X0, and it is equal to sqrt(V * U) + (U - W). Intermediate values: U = 1.04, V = 0.8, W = 1.7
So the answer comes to 0.3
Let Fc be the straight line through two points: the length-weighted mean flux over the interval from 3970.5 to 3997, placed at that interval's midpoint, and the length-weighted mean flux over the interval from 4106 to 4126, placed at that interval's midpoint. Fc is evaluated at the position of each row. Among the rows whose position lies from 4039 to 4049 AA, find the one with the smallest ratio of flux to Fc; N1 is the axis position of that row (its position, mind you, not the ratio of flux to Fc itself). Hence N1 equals 4045.73 AA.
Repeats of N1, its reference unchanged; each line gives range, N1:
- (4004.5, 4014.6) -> 4004.95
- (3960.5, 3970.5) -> 3969.14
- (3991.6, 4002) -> 3994.81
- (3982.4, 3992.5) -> 3984.71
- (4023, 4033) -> 4032.71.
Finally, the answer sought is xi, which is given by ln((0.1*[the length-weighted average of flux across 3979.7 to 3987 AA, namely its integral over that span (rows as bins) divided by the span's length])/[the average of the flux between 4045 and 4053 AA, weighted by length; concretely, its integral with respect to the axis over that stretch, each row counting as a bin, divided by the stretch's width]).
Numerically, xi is -2.38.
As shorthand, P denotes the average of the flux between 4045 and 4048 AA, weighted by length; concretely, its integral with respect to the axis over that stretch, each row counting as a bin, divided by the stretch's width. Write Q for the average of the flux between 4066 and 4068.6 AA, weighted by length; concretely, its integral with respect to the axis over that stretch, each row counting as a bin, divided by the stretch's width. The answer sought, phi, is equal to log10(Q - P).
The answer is 0.2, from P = 6.2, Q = 7.70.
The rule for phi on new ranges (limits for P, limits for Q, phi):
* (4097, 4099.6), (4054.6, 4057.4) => -0.5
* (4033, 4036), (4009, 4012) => -0.2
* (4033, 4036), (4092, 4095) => 0.1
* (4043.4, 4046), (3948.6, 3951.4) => -0.9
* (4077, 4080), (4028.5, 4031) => 0.2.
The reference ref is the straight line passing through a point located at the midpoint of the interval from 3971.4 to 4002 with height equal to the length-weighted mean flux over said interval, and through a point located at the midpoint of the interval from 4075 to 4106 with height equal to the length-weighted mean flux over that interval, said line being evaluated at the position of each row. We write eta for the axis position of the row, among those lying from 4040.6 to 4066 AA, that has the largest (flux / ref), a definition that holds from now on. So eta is 4050.39 AA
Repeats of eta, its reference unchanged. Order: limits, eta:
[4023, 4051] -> 4028.99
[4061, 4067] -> 4061.59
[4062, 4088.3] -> 4087.87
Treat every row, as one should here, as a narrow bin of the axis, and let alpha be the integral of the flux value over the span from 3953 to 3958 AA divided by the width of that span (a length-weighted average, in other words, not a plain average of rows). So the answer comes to 6.6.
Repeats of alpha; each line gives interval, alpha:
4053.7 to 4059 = 7.6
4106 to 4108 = 7.7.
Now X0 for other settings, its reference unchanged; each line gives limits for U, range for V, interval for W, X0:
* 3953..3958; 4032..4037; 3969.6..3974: 0.3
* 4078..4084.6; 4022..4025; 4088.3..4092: 1.2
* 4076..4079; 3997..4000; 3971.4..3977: 0.2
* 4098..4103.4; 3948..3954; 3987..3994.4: 2.1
